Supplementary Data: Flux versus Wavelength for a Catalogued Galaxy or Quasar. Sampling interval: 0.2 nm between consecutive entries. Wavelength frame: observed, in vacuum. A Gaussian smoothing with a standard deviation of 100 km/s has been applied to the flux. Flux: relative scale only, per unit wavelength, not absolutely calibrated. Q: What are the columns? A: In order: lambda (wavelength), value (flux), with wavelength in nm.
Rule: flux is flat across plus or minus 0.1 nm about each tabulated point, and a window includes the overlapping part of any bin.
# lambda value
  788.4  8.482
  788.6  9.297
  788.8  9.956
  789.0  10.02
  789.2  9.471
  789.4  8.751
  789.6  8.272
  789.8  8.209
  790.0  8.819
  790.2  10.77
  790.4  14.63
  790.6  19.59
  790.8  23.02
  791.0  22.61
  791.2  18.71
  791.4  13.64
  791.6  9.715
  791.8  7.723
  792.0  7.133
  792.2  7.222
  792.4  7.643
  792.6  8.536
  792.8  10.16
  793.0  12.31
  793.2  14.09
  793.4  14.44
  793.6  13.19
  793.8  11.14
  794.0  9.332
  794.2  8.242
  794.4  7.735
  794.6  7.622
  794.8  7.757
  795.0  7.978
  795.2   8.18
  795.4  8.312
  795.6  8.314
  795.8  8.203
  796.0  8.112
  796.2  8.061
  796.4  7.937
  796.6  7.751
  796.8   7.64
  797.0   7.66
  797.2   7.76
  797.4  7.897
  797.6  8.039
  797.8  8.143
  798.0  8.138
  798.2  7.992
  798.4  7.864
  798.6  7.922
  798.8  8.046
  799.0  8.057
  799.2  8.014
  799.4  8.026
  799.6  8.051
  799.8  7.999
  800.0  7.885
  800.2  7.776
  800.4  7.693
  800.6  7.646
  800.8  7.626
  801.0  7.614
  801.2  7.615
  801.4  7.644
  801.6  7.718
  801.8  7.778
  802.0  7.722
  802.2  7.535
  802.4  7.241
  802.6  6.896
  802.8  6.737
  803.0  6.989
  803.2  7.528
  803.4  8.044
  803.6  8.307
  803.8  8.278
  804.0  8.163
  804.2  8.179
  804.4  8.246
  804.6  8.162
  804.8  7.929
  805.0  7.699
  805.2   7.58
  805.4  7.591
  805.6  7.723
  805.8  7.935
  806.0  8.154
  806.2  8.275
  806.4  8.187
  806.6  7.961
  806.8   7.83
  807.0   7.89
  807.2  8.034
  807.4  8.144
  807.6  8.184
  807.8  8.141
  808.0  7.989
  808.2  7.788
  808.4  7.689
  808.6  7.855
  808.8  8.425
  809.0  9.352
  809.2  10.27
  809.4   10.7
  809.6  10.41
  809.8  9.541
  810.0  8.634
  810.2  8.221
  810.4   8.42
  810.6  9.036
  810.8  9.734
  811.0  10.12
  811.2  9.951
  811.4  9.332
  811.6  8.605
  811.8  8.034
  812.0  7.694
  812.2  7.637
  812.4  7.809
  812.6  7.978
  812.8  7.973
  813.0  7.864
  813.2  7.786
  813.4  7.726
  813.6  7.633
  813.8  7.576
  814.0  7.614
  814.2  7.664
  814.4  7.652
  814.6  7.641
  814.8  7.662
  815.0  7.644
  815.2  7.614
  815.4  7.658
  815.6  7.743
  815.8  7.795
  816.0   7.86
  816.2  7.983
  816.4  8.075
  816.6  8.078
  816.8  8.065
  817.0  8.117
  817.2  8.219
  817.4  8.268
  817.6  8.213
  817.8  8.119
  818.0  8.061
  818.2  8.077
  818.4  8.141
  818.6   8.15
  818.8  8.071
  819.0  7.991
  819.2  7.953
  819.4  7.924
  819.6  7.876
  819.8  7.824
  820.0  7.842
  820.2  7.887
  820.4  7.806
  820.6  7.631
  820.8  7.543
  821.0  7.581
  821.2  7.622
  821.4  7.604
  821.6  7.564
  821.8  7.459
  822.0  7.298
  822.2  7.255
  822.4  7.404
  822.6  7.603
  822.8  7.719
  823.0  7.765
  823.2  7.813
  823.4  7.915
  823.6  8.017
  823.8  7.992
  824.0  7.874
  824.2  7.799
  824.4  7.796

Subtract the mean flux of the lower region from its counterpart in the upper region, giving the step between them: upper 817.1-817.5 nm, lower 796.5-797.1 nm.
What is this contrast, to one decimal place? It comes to 0.6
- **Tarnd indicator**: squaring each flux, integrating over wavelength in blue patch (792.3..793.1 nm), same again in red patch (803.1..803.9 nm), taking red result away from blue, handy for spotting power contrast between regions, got 25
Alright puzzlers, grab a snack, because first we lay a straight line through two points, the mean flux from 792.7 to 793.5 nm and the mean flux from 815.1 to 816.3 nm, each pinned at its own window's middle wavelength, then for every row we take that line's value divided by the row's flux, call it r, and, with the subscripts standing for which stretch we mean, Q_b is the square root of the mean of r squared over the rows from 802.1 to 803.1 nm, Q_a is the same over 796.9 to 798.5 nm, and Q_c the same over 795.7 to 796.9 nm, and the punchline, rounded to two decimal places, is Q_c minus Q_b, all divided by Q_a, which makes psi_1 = 0.01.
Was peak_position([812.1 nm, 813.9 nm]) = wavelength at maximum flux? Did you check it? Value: 812.6 nm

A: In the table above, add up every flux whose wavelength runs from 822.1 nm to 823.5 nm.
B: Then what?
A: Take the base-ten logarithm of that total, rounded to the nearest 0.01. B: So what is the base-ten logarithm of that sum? 1.73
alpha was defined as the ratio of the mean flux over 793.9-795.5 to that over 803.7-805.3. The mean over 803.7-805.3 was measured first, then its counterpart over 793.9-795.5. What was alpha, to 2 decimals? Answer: 1.01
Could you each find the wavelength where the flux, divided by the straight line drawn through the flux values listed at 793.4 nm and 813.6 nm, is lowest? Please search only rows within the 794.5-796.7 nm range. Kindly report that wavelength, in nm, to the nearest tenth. 794.6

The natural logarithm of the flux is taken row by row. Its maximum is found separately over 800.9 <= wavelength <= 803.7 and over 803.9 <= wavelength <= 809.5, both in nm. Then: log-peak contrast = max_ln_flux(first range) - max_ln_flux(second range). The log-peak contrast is -0.253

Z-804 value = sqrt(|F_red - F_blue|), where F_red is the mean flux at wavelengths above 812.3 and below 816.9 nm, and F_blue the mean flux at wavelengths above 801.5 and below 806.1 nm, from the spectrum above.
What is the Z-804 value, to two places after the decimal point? 0.20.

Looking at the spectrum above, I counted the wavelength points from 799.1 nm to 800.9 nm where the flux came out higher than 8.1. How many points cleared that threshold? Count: 0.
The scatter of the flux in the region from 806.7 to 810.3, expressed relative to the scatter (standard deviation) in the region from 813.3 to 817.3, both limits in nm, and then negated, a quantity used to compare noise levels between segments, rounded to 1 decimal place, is -4.7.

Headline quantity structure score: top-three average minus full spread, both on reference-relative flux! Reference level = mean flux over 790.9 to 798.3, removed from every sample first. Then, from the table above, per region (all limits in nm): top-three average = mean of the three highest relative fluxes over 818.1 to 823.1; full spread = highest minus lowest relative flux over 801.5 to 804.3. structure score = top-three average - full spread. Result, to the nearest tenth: -3.0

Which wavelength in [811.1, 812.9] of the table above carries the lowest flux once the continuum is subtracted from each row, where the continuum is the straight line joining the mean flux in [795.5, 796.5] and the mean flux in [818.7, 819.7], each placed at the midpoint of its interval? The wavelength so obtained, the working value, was 812.2 nm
